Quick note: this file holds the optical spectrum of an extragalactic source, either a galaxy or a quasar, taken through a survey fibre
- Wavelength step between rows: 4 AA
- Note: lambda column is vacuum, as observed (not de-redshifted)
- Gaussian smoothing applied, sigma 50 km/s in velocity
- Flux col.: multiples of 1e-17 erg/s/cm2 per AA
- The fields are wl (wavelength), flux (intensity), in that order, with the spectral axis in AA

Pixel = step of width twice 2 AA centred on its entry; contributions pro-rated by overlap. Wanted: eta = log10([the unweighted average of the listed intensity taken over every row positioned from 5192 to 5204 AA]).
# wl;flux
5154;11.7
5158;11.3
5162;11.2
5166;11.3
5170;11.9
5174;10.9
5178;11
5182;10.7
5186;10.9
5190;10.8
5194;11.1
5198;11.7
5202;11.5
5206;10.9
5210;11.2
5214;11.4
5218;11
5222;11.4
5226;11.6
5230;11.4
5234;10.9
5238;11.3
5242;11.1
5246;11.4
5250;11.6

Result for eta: 1.06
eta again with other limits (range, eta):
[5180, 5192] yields 1.03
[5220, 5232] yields 1.06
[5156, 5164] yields 1.05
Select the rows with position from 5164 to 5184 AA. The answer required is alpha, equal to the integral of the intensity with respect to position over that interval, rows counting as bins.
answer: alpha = 223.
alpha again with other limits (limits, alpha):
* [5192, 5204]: 137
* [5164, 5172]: 93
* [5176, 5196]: 218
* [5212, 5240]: 316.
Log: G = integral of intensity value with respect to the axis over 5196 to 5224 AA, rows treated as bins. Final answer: 316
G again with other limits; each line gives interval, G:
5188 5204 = 180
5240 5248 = 90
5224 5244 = 225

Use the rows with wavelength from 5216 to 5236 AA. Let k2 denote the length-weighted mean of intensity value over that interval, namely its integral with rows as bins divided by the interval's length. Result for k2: 11.3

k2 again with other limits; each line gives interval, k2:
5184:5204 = 11.2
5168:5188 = 11.1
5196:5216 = 11.3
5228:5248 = 11.2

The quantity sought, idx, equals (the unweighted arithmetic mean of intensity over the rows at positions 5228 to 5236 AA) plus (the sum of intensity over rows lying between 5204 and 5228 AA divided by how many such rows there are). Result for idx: 22.4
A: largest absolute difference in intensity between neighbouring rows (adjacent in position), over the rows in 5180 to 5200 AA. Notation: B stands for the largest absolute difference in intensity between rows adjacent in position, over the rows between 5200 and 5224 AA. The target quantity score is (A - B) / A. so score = 0.00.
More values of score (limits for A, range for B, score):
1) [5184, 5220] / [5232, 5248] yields 0.33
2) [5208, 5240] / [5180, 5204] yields -0.20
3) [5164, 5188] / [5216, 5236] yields 0.50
